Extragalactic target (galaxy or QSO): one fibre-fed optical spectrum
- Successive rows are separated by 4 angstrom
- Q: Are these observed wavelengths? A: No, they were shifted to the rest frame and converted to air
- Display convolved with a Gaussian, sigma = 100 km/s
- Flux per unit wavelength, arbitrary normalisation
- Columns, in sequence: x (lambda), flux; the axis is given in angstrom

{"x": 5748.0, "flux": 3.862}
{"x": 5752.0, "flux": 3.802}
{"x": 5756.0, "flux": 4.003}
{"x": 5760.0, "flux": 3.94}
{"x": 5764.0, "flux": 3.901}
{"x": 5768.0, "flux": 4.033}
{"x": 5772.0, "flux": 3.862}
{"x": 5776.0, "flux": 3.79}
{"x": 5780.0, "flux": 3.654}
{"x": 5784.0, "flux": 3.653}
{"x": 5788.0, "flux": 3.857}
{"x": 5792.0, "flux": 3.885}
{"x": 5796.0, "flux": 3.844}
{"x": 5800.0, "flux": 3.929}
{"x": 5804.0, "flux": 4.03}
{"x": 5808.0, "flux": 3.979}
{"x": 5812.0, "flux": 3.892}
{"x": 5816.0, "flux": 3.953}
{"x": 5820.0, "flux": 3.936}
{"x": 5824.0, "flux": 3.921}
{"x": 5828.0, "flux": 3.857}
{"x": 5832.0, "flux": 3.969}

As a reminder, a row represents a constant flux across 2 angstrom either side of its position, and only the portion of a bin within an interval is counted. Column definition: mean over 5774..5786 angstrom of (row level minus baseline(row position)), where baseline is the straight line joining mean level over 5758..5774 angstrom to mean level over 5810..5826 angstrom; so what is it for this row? -0.23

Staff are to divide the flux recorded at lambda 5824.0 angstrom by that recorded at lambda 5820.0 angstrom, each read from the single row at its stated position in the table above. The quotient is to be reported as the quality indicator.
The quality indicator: 0.996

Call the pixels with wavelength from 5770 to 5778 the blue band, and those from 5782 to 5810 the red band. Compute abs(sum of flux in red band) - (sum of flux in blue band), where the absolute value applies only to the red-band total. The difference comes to 20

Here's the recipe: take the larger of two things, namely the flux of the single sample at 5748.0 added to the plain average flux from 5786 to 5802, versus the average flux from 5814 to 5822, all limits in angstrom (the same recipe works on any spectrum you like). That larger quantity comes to 7.74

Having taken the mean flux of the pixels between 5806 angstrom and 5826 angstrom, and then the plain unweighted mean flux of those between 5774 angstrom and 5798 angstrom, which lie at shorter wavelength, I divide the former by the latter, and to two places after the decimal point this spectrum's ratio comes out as 1.04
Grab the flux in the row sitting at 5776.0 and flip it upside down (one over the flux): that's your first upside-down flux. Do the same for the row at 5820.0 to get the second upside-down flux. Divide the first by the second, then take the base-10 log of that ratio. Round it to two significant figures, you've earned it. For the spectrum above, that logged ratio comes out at 0.016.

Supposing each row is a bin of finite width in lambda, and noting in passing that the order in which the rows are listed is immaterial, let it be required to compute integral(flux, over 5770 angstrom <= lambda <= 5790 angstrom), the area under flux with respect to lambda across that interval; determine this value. 75.3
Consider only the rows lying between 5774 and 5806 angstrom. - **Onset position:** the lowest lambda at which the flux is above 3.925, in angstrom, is 5800.0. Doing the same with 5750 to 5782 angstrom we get 5756.0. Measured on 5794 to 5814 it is 5800.0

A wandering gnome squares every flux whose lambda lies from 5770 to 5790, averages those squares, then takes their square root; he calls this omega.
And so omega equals 3.76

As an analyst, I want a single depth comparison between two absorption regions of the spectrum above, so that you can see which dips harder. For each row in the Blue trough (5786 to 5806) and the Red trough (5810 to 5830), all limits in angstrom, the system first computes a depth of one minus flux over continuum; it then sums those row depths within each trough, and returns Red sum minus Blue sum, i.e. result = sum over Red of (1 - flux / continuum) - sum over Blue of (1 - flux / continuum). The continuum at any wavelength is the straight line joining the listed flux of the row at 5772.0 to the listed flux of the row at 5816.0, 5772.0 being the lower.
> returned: 0.059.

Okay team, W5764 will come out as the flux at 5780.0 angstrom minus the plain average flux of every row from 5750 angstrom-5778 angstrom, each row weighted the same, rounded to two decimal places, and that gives -0.25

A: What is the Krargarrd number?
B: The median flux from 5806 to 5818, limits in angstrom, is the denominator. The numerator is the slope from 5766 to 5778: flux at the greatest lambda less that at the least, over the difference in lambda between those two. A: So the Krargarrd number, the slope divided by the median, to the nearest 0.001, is -0.008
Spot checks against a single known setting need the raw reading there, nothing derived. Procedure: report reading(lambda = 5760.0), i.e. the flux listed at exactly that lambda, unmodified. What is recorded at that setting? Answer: 3.94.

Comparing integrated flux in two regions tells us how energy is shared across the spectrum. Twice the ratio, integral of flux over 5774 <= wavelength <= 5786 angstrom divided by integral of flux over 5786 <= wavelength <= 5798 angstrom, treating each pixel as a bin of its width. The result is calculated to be 1.92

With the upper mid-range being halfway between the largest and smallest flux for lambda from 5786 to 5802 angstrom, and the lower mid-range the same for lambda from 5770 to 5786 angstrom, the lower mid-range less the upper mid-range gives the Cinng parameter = -0.13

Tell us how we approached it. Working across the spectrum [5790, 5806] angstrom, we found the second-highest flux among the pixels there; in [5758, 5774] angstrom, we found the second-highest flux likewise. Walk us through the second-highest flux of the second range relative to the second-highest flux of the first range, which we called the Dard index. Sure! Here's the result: 1.003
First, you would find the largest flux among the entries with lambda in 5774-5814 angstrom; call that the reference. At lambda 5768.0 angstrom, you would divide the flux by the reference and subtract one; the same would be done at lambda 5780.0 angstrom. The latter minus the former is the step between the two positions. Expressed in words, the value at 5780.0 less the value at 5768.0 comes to -0.094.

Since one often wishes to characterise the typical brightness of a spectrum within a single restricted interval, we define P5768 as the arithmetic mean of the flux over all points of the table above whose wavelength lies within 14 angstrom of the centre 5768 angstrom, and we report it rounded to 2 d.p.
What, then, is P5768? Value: 3.88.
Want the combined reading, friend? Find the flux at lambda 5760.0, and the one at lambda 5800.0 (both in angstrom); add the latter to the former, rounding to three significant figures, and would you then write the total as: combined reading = 7.87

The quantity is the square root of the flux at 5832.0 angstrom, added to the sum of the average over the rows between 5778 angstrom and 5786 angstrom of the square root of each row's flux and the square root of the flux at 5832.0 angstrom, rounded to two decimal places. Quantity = 5.90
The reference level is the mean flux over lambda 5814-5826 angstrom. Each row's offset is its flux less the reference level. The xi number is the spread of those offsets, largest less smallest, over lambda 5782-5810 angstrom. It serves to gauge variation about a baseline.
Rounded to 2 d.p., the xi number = 0.38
